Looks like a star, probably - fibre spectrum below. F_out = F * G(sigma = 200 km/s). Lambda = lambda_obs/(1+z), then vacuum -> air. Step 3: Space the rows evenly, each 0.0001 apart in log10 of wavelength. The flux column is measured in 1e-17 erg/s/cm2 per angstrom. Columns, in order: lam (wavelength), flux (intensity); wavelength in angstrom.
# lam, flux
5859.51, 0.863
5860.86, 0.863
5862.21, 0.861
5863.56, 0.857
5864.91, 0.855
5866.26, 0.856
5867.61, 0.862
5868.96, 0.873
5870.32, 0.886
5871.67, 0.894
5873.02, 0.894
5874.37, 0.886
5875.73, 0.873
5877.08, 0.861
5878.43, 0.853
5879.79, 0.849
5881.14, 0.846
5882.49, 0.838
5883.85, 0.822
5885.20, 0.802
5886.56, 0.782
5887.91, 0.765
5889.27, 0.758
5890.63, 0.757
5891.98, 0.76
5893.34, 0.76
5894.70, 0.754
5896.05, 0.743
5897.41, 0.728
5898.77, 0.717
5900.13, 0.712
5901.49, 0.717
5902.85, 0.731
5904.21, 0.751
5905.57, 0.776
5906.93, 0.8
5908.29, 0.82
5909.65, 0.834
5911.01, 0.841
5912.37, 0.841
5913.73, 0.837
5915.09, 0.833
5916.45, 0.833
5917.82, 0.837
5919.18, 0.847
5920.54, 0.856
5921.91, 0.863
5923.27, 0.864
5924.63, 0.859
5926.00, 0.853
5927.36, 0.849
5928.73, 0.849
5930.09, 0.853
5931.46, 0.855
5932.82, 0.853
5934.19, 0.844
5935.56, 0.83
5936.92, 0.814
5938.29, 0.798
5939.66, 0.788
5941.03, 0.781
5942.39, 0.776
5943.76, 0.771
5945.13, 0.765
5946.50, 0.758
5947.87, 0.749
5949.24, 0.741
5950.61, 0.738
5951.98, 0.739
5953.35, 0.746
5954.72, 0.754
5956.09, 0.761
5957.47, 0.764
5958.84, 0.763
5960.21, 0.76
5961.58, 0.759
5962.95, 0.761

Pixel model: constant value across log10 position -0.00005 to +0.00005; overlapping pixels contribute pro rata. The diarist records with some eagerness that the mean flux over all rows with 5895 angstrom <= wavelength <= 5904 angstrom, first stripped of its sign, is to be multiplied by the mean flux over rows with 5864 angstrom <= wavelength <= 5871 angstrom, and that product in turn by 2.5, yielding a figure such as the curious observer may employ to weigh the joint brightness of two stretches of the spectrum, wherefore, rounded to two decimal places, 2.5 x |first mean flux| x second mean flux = 1.57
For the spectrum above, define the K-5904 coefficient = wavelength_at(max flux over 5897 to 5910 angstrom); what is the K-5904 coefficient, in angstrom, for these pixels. 5909.65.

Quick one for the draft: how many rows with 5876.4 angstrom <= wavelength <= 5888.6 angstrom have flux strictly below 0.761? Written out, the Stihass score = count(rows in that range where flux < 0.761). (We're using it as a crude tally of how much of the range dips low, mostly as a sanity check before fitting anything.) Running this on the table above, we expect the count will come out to 0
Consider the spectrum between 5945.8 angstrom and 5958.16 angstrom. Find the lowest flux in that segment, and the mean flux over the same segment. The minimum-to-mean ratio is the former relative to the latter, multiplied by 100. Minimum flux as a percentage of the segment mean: 98.4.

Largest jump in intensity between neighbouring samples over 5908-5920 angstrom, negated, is -0.014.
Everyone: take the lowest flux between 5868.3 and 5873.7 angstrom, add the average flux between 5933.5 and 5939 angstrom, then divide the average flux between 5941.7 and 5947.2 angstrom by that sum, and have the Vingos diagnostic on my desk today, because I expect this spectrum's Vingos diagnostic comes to 0.45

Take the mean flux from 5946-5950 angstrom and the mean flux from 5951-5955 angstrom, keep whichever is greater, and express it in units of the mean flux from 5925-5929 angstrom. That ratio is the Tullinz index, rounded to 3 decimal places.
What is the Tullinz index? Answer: 0.881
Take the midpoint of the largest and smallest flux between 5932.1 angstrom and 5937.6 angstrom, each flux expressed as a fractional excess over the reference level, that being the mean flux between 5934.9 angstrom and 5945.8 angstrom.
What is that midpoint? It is 0.05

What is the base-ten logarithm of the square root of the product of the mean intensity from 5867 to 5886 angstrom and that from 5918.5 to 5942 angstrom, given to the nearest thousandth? -0.071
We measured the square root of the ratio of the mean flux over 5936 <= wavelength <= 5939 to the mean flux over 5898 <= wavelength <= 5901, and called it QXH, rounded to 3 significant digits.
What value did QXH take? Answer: 1.06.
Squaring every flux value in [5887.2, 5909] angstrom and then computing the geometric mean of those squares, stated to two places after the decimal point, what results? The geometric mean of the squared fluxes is 0.57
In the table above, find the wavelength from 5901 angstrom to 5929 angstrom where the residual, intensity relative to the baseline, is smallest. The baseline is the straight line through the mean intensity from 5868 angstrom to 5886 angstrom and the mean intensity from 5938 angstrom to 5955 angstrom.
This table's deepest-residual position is 5901.49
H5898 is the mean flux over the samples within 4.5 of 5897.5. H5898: 0.73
